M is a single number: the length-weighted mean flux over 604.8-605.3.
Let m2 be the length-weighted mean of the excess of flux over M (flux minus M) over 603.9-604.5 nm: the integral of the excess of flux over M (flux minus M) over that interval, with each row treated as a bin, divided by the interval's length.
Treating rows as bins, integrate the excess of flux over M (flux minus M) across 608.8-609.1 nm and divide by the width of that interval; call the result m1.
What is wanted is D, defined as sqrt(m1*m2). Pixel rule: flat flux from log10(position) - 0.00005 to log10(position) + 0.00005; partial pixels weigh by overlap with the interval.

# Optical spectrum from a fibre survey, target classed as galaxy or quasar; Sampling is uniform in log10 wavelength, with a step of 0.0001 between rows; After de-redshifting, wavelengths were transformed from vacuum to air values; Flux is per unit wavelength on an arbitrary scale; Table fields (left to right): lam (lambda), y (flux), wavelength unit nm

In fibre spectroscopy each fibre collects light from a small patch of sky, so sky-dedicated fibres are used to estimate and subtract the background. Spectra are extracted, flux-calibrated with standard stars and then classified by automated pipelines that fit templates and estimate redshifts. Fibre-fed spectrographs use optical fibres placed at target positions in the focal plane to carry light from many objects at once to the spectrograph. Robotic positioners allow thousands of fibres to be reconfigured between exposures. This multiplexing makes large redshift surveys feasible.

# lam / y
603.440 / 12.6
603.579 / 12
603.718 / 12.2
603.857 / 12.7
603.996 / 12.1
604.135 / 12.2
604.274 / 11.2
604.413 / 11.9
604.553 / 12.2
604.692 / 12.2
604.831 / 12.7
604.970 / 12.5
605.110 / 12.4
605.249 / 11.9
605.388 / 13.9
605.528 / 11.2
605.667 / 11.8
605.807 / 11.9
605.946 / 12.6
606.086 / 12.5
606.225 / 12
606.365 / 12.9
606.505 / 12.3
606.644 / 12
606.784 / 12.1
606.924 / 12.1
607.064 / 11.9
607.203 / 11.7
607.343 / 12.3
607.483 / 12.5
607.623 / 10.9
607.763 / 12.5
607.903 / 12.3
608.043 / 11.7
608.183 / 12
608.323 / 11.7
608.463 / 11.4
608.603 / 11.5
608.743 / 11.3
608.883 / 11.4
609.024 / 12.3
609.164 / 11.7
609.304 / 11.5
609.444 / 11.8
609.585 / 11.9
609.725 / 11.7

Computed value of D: 0.50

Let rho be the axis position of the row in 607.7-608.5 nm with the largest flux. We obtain 607.763 nm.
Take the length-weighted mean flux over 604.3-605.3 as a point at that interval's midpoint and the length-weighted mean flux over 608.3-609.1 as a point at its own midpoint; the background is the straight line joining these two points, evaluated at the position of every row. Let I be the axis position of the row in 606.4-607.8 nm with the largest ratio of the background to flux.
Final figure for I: 607.623 nm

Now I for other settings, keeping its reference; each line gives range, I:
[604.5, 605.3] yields 605.249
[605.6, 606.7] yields 605.667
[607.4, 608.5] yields 607.623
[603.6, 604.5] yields 604.274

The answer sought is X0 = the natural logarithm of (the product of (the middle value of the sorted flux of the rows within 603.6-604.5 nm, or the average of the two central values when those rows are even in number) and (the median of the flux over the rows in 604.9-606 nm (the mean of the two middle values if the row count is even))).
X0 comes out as 4.995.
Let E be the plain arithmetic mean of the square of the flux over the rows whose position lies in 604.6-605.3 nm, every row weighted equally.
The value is 152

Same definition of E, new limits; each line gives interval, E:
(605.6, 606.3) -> 148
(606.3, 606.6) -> 159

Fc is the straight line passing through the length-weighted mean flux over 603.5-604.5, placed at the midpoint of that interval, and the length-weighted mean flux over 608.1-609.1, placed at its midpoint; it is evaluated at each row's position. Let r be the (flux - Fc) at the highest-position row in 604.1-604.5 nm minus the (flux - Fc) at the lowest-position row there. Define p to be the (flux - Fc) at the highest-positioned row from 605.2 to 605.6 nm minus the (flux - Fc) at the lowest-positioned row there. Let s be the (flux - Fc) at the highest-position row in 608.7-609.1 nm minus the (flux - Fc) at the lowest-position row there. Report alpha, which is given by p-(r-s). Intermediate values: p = -0.7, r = -0.28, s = 1.0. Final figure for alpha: 0.6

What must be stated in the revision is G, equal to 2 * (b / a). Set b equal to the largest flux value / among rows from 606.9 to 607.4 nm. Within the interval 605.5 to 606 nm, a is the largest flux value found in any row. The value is 1.95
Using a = 12.6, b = 12.3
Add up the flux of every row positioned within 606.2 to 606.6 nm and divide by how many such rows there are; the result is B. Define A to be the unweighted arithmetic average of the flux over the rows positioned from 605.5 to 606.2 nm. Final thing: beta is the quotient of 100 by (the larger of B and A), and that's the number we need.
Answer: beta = 8.06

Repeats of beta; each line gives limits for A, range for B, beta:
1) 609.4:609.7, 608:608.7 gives 8.44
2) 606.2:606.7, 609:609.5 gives 8.13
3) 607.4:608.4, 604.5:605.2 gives 8.06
